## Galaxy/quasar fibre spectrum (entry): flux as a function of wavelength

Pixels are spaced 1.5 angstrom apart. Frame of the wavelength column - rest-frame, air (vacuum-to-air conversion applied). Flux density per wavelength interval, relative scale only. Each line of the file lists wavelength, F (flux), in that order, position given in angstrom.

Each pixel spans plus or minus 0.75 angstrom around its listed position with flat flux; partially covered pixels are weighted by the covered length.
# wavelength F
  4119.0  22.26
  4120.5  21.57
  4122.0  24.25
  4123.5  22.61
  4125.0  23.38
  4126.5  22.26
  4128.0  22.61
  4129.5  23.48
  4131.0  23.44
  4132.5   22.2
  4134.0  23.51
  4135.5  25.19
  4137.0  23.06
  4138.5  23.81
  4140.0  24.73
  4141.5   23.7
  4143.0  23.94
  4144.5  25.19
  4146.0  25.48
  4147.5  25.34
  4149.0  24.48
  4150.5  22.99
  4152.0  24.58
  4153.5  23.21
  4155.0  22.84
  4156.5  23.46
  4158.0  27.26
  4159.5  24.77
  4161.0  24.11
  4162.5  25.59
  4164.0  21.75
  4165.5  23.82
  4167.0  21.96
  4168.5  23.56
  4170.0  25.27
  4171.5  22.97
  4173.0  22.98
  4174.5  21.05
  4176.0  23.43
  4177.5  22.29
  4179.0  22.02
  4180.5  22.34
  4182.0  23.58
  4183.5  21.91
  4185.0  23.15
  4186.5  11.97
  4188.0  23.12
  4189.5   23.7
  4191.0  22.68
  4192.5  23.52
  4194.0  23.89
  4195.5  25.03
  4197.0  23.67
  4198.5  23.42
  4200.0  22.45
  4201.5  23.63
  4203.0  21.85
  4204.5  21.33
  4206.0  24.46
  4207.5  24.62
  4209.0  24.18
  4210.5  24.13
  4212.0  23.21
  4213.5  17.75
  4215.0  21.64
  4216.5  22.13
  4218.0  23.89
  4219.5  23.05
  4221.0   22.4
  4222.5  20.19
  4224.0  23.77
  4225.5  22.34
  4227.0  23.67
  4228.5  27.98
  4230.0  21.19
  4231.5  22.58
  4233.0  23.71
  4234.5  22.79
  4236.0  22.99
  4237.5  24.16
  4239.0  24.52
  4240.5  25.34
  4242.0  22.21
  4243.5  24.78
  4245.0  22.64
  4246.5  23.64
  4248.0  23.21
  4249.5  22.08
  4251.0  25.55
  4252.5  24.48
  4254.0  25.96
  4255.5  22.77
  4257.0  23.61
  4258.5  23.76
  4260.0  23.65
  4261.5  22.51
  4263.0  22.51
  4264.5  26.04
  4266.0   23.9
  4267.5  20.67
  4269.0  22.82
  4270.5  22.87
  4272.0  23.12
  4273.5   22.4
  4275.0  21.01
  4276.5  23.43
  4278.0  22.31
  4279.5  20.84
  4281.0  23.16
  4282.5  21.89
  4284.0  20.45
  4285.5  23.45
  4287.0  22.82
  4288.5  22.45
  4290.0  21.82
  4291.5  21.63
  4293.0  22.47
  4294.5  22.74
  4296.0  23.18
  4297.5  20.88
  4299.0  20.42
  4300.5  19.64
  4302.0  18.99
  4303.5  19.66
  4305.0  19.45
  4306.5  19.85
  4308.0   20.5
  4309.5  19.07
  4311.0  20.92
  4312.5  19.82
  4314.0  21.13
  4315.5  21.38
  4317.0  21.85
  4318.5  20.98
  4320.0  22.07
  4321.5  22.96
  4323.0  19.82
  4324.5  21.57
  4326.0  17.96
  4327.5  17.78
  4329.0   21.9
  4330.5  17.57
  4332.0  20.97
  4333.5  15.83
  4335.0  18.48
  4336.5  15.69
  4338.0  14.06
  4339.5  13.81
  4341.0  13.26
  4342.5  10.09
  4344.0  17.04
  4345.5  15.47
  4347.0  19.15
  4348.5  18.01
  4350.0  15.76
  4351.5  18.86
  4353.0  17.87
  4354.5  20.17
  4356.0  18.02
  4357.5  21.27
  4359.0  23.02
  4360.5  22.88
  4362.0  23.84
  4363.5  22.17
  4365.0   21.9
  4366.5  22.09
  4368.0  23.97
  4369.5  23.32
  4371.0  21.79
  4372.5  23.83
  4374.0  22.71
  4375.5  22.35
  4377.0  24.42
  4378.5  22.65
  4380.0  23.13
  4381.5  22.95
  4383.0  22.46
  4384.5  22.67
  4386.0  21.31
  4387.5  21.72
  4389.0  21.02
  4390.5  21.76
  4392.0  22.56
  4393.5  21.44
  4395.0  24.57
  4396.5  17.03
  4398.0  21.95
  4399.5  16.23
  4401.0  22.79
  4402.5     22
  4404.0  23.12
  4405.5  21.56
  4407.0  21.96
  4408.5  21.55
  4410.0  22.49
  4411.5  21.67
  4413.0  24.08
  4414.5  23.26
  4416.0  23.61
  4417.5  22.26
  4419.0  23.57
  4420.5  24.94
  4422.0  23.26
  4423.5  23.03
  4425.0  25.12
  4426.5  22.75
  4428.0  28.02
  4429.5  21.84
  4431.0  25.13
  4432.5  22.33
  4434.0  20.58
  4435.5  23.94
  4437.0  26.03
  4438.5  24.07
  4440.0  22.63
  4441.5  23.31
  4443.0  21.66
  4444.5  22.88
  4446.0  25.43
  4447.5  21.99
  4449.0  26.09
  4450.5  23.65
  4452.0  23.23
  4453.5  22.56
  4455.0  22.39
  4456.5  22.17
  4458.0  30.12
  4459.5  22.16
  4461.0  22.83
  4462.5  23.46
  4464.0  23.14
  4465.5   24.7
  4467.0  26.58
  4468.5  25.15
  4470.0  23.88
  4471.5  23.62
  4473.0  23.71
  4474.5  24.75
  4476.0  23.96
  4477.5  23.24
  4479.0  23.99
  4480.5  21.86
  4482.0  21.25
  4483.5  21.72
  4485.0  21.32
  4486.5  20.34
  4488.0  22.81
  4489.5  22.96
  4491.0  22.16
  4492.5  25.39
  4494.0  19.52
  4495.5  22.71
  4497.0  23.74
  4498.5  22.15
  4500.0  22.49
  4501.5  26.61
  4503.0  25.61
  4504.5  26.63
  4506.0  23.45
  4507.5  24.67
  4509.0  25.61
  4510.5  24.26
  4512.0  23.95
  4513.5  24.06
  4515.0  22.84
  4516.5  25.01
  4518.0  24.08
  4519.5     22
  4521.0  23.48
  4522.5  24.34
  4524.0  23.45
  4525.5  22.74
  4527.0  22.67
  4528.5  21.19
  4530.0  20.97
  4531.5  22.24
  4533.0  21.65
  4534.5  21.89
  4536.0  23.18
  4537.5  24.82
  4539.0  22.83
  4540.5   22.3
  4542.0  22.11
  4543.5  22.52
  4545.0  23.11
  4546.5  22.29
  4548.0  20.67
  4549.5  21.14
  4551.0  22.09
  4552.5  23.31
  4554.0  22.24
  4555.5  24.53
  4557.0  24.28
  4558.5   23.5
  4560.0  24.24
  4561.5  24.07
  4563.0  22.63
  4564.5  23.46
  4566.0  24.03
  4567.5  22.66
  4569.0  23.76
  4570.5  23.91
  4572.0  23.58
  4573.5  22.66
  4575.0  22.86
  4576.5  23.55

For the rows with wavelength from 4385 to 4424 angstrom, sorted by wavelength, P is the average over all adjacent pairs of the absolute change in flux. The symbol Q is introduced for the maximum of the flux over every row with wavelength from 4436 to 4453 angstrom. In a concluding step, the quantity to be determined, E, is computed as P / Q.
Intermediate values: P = 1.89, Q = 26.09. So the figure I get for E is 0.072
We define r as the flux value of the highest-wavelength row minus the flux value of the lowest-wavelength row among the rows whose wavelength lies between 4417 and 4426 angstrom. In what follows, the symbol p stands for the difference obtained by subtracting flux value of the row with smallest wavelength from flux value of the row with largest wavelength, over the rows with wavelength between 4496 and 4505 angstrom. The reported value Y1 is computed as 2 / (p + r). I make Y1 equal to 0.3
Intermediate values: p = 2.9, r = 2.9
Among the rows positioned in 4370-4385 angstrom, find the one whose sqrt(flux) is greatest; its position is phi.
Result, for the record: 4377.0 angstrom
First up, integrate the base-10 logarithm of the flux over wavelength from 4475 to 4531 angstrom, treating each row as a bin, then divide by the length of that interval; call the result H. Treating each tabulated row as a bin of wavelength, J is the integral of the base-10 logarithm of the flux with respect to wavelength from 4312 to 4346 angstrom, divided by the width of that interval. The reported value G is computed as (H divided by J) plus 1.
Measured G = 2.088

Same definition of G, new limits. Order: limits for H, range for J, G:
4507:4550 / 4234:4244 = 1.988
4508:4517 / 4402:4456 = 2.014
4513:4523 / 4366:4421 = 2.019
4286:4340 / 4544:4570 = 1.954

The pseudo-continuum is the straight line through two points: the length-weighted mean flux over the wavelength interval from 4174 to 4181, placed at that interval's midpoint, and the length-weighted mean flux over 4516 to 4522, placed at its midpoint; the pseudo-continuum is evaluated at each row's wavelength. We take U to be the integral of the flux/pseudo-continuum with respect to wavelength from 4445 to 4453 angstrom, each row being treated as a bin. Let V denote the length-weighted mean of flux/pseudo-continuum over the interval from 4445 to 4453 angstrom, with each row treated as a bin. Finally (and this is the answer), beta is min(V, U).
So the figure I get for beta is 1.03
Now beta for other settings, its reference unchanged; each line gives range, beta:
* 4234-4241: 1.06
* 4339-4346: 0.61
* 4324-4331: 0.85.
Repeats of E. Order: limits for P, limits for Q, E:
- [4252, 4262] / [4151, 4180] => 0.042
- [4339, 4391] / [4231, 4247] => 0.060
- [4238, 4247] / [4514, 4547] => 0.077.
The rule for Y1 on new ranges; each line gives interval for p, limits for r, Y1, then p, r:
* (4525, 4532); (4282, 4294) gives 25.0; -0.5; 0.6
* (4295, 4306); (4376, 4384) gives -0.4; -3.7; -2.0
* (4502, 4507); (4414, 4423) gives -0.9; -2.2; 0.0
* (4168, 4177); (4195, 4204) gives -0.6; -0.1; -3.2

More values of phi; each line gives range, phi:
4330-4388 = 4377.0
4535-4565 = 4537.5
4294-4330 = 4296.0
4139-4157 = 4146.0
